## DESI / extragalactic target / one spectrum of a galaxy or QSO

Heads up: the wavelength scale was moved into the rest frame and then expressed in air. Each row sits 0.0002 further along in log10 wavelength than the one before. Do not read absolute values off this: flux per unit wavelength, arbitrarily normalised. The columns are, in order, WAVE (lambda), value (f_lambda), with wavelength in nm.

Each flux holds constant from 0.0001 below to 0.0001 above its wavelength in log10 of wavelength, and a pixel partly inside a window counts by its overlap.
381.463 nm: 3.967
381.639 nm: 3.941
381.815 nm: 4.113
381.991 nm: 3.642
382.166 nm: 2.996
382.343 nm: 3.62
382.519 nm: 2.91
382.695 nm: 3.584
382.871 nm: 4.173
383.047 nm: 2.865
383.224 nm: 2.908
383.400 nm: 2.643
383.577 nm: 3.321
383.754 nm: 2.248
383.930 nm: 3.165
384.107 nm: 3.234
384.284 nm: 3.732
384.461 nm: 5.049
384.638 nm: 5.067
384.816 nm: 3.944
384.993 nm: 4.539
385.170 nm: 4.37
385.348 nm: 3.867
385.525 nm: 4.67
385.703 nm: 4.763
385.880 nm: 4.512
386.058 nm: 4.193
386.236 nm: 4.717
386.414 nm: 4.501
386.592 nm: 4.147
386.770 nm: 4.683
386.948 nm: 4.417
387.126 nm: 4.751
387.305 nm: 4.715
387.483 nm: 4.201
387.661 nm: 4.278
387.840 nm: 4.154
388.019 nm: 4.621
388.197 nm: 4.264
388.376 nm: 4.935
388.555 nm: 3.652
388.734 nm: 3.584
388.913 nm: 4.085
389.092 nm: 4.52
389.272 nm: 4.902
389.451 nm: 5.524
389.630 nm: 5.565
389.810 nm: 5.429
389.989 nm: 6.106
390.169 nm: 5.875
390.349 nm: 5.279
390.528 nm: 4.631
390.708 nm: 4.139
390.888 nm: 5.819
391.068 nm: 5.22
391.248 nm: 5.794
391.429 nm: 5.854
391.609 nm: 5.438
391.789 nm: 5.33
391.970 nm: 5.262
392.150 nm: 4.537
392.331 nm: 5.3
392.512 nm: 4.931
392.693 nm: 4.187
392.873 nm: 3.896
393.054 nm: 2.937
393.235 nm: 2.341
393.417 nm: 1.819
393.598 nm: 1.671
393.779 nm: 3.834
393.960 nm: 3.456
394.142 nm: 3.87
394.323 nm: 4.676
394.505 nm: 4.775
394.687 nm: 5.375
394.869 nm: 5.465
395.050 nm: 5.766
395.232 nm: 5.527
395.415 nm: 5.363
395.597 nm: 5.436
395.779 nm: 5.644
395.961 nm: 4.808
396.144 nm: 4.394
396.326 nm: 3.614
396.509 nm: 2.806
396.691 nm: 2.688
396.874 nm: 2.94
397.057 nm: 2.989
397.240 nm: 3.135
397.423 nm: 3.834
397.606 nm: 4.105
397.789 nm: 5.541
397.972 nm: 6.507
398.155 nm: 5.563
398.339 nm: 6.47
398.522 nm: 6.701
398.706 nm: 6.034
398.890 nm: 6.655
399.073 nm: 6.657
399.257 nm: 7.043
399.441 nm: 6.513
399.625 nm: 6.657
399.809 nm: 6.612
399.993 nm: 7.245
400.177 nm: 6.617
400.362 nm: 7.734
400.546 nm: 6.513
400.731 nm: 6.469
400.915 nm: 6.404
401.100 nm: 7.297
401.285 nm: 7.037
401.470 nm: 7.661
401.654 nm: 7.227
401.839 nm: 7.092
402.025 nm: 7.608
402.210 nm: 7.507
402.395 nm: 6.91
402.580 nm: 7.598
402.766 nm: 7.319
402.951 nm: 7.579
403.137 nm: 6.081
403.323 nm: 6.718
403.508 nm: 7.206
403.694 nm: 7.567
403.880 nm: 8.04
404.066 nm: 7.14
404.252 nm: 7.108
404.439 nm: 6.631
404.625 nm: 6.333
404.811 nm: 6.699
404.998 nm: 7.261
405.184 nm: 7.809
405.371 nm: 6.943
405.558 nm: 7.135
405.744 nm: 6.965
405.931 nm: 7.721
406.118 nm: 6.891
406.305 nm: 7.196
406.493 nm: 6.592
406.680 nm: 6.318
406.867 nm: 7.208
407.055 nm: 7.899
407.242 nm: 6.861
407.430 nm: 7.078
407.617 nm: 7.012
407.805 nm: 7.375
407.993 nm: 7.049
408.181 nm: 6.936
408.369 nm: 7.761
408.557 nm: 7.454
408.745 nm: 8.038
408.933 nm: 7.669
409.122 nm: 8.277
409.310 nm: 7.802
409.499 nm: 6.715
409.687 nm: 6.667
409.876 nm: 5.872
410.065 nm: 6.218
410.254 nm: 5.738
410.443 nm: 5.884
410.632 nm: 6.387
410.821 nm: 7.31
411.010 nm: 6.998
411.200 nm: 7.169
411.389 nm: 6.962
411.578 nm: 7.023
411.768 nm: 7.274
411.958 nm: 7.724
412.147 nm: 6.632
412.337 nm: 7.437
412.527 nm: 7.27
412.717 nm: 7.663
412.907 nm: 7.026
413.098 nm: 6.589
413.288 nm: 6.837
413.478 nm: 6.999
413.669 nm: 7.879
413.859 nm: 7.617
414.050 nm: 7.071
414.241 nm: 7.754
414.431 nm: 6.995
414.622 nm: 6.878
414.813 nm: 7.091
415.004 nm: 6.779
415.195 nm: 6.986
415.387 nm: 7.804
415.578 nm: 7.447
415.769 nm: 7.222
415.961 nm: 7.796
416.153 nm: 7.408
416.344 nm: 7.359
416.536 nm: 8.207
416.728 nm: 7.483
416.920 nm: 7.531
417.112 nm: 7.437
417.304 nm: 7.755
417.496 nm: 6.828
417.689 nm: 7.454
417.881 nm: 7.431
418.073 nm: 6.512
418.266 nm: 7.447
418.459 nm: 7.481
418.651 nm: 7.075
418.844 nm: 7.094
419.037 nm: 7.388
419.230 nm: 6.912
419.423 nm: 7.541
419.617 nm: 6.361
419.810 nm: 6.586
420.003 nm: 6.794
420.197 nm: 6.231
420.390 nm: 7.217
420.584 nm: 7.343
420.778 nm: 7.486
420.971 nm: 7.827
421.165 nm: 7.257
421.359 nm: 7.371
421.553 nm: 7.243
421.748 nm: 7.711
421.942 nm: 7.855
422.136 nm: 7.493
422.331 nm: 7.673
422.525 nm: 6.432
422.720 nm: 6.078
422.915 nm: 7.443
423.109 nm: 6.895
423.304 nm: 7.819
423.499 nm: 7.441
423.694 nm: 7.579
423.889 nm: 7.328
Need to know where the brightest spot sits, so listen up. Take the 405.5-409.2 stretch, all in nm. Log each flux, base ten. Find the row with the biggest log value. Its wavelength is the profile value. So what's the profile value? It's 409.122 nm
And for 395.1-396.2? 395.779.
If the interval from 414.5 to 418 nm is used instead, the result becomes 416.536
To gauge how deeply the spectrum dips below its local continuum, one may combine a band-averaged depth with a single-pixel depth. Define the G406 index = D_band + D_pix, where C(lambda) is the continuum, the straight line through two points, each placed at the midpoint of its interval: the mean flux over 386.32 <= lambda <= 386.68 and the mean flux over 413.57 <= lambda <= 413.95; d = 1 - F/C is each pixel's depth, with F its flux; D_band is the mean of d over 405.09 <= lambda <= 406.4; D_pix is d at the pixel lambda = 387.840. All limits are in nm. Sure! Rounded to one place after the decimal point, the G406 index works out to 0.0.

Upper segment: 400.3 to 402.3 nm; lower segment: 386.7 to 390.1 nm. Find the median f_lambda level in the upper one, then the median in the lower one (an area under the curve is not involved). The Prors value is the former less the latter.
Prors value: 2.6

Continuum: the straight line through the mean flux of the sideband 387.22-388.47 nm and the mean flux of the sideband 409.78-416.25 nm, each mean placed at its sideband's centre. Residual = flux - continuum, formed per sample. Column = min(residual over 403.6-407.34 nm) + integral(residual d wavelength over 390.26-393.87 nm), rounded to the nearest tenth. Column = -1.8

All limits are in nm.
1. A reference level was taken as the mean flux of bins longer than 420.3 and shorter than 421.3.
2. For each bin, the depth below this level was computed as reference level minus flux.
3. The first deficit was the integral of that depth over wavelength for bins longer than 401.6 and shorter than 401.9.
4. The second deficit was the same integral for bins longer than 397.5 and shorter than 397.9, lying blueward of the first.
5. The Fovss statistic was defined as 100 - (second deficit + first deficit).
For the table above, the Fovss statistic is 98.9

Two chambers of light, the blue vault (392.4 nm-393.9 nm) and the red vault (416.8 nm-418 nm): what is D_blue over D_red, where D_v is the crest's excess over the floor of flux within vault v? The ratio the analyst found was 3.5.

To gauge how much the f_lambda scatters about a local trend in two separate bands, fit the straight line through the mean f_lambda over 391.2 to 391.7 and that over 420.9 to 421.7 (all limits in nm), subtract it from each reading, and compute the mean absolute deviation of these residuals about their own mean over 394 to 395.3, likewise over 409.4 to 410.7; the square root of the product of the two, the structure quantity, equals 0.41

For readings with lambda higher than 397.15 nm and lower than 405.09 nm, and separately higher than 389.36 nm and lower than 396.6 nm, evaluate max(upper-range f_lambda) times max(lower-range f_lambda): 49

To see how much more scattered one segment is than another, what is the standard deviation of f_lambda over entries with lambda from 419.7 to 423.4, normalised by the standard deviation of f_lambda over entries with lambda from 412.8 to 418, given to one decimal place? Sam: 1.4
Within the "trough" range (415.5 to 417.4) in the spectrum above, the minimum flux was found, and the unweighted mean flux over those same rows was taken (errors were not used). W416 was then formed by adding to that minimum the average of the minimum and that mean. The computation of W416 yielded 14.6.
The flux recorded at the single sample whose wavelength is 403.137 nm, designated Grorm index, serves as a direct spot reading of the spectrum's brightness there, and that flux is 6.081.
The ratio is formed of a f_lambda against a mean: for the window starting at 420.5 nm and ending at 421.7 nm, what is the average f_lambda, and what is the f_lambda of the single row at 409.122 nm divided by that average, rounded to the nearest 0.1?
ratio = 1.1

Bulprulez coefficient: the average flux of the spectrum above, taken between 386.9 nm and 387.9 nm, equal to 4.4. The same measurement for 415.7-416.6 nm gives 7.6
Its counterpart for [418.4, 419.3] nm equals 7.2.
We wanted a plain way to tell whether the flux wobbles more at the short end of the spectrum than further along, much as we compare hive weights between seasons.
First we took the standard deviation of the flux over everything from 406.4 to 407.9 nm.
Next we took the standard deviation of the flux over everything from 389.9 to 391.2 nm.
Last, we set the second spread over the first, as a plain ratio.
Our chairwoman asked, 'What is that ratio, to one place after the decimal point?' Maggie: 1.5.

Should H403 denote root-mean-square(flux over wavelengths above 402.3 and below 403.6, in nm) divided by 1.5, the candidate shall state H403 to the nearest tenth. 4.7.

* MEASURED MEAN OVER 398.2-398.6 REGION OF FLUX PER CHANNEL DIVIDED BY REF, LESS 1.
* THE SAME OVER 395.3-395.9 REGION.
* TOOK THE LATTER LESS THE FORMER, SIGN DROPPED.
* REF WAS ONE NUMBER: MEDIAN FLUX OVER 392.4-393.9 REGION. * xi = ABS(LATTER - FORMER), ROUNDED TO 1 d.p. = 0.3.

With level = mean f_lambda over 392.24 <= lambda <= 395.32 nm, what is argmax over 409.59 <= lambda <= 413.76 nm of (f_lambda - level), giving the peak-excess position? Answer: 413.669 nm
